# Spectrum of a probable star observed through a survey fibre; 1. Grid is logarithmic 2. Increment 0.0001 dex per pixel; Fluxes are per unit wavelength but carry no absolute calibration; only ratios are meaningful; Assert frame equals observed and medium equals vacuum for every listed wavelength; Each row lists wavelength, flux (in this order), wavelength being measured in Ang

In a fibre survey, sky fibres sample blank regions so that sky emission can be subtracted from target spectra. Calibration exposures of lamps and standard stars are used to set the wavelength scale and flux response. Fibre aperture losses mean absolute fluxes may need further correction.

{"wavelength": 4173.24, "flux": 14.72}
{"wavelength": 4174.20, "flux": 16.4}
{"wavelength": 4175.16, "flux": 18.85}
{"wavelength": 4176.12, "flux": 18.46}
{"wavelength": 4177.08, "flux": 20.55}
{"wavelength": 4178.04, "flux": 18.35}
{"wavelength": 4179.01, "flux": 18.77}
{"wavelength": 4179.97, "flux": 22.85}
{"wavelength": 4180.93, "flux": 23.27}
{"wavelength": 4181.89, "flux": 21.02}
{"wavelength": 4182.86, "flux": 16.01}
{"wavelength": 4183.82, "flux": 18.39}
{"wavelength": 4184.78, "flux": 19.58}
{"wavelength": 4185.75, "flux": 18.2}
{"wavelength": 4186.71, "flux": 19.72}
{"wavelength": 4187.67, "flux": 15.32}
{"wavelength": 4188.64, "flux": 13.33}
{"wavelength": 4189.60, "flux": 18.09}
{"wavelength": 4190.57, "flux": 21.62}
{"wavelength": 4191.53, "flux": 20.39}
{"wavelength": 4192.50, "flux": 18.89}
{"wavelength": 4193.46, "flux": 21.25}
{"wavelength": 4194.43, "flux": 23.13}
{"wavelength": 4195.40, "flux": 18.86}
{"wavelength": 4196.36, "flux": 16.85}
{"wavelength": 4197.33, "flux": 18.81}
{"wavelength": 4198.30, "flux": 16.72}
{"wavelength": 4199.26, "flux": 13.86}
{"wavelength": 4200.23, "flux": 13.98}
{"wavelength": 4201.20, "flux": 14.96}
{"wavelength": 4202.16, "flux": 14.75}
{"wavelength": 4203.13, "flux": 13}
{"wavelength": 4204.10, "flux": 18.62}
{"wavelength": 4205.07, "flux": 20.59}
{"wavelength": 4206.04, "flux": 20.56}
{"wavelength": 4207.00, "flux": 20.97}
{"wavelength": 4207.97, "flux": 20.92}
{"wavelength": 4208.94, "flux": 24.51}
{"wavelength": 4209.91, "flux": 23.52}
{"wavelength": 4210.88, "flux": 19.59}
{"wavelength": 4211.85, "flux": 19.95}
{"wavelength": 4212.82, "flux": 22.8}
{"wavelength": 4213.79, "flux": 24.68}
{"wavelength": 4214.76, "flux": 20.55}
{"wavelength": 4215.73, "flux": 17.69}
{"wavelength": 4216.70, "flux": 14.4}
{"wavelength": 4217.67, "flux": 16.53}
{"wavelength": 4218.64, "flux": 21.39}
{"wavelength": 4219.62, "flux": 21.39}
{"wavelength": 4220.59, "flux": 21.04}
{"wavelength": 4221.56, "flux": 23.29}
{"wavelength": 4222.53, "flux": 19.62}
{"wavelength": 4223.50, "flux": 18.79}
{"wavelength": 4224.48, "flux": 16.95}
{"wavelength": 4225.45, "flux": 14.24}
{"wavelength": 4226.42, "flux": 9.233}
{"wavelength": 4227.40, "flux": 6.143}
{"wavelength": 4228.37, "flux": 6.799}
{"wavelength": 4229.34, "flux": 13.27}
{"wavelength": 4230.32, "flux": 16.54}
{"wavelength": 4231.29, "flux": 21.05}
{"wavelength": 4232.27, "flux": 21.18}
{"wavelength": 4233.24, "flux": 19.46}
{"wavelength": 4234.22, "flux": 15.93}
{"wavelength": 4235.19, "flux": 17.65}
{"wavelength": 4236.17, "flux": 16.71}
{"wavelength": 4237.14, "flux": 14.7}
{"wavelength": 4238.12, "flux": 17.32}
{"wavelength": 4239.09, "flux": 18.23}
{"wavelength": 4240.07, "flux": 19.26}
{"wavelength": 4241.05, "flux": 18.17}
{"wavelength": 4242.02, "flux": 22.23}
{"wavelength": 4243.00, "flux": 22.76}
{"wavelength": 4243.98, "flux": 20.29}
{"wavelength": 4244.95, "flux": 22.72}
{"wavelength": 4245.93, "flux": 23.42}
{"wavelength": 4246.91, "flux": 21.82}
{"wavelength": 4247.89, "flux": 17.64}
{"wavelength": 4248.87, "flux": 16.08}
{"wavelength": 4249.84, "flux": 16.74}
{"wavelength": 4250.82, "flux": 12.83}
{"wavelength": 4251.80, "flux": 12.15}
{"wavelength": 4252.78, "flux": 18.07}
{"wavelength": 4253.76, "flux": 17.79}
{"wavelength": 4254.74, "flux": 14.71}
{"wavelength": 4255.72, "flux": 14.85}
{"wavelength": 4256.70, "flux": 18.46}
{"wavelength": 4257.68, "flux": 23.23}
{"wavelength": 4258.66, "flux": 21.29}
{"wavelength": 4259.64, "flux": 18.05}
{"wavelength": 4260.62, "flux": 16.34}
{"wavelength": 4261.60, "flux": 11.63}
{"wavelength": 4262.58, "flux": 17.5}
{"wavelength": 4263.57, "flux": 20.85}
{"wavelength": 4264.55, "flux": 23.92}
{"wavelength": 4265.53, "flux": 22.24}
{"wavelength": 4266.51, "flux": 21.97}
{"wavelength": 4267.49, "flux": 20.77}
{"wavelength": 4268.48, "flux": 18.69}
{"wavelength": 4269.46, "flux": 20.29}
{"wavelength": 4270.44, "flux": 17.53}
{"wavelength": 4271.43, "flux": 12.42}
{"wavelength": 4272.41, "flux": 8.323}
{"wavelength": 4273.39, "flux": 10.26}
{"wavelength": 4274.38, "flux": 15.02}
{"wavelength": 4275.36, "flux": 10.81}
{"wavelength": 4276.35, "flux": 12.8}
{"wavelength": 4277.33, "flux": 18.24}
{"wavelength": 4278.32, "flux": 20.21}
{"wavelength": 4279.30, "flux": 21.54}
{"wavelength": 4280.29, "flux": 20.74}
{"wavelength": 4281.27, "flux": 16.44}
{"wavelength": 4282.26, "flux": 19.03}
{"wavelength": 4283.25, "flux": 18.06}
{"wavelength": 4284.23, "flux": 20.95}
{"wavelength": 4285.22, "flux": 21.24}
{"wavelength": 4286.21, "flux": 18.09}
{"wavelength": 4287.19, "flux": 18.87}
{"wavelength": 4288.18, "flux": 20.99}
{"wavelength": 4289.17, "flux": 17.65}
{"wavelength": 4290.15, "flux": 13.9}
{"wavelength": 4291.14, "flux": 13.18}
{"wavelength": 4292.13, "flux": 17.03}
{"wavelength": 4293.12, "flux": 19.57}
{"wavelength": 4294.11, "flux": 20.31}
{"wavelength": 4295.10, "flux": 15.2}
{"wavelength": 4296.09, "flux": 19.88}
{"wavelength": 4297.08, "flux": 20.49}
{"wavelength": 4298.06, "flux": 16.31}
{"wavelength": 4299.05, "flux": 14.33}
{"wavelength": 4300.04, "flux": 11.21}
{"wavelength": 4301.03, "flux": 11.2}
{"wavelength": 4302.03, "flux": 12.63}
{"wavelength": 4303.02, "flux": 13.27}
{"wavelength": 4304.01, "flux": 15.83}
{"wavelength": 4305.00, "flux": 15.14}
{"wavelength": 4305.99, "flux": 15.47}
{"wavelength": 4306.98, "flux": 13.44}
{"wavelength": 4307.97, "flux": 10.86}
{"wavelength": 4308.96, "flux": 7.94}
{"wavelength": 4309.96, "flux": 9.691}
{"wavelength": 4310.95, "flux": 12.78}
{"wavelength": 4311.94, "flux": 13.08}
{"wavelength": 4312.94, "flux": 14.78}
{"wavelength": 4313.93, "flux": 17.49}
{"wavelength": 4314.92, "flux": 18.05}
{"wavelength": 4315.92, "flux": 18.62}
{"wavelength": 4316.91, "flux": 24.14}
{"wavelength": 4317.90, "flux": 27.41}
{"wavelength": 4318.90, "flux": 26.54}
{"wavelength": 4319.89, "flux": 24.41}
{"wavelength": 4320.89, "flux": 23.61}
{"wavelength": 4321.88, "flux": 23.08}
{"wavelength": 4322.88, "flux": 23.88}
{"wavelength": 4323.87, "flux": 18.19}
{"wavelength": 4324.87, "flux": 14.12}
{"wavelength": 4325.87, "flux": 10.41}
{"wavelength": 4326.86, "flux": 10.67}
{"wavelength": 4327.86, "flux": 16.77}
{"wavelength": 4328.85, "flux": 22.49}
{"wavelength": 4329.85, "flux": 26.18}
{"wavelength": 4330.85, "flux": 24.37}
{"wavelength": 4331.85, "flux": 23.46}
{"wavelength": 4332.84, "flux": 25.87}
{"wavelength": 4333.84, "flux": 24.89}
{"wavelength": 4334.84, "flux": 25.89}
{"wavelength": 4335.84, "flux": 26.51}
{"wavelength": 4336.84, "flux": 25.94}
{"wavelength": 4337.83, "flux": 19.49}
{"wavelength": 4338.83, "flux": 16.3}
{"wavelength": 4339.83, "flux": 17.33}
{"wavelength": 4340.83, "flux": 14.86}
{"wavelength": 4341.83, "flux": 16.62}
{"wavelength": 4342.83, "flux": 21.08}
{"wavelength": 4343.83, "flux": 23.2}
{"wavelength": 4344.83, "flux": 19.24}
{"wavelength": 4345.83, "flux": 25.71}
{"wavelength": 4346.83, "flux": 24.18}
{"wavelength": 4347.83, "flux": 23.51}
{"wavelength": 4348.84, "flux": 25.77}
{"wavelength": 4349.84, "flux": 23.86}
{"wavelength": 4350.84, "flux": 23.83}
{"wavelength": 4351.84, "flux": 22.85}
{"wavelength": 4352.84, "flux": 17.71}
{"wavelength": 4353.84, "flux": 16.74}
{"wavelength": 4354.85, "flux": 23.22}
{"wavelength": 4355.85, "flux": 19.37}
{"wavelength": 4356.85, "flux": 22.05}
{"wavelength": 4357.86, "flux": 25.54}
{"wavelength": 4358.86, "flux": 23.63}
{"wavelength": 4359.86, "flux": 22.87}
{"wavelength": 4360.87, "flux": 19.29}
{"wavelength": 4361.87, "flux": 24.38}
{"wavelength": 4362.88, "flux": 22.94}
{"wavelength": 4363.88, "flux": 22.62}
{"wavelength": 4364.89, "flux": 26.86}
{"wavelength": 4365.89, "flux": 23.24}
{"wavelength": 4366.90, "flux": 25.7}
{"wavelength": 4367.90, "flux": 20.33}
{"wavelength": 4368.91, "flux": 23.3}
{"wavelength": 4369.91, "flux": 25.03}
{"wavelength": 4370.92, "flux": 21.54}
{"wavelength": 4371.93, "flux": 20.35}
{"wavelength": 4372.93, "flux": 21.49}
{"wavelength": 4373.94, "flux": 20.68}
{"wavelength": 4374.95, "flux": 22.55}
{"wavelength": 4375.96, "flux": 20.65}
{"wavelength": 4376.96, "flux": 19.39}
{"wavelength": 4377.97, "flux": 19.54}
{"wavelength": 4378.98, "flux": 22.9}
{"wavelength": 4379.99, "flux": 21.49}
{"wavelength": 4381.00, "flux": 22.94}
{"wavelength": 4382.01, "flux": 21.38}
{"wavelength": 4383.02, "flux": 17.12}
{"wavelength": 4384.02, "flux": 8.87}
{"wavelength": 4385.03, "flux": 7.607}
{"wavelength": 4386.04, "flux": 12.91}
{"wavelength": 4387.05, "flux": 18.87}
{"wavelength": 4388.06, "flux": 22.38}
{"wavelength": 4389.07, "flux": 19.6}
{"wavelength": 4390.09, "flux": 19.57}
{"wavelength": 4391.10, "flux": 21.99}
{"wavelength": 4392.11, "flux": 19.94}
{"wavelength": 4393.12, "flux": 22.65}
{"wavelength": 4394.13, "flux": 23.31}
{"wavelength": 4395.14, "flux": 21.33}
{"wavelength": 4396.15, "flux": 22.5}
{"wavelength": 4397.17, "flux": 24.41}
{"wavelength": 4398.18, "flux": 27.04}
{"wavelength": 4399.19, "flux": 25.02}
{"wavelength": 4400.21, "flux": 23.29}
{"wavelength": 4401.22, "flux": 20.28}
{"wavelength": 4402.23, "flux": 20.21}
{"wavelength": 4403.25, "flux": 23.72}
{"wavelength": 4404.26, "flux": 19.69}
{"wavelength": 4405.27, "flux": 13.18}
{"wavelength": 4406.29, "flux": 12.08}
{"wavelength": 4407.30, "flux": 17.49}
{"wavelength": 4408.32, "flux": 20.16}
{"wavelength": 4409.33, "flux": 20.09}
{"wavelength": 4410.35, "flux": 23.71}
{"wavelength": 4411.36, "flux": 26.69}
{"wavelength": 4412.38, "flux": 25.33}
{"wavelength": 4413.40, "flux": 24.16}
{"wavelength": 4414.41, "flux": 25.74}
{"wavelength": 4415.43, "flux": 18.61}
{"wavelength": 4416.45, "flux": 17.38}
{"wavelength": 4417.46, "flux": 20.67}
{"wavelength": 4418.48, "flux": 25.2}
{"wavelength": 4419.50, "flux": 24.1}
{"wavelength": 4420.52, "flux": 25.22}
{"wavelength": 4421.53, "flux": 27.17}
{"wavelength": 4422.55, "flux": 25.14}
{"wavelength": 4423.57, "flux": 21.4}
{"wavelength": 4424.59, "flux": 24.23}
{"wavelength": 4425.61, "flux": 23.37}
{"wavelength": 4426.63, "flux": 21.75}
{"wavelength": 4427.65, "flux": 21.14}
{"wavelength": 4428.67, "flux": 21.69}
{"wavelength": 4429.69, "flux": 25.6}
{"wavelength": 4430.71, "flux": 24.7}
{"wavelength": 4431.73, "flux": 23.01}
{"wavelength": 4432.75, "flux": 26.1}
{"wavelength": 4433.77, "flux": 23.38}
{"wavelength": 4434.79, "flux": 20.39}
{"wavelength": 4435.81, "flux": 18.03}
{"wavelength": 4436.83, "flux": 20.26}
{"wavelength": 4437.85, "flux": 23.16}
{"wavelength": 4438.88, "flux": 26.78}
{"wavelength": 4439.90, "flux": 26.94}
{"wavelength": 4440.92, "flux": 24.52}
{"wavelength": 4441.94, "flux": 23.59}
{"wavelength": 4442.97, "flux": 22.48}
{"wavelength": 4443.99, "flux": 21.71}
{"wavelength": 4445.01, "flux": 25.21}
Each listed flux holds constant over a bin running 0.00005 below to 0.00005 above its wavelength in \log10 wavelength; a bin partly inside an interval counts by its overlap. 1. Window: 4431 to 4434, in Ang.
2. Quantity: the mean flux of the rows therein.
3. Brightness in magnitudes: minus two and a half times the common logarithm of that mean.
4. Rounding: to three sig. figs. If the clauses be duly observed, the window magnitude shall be -3.46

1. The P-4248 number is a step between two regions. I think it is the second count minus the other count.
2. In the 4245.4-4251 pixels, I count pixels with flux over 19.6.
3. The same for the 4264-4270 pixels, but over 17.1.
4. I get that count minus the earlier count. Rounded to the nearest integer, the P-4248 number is 4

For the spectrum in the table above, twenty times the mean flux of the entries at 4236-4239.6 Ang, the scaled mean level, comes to 335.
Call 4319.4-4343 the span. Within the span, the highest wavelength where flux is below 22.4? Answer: 4342.83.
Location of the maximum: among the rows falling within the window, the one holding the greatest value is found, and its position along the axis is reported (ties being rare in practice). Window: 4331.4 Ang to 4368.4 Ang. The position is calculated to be 4364.89 Ang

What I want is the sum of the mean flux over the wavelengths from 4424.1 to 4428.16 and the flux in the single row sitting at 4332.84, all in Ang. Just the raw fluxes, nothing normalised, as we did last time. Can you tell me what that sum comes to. 48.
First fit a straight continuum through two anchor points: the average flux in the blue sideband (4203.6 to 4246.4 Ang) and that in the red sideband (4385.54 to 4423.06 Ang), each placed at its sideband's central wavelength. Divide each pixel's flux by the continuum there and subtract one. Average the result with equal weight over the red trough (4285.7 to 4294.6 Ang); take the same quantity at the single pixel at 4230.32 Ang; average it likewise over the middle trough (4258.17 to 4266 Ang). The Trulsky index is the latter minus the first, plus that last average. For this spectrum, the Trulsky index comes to 0.0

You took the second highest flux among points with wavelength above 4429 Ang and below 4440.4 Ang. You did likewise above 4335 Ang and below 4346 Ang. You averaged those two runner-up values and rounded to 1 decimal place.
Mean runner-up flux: 26.4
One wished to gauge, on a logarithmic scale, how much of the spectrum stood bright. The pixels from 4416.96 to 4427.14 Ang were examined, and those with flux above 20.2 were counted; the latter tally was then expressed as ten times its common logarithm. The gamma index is 10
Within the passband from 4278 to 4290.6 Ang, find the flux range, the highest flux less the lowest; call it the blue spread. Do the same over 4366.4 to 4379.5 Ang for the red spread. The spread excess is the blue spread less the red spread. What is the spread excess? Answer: 1.3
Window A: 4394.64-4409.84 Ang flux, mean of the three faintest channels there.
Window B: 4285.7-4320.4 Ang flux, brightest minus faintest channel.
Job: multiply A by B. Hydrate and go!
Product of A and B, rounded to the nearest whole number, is 277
